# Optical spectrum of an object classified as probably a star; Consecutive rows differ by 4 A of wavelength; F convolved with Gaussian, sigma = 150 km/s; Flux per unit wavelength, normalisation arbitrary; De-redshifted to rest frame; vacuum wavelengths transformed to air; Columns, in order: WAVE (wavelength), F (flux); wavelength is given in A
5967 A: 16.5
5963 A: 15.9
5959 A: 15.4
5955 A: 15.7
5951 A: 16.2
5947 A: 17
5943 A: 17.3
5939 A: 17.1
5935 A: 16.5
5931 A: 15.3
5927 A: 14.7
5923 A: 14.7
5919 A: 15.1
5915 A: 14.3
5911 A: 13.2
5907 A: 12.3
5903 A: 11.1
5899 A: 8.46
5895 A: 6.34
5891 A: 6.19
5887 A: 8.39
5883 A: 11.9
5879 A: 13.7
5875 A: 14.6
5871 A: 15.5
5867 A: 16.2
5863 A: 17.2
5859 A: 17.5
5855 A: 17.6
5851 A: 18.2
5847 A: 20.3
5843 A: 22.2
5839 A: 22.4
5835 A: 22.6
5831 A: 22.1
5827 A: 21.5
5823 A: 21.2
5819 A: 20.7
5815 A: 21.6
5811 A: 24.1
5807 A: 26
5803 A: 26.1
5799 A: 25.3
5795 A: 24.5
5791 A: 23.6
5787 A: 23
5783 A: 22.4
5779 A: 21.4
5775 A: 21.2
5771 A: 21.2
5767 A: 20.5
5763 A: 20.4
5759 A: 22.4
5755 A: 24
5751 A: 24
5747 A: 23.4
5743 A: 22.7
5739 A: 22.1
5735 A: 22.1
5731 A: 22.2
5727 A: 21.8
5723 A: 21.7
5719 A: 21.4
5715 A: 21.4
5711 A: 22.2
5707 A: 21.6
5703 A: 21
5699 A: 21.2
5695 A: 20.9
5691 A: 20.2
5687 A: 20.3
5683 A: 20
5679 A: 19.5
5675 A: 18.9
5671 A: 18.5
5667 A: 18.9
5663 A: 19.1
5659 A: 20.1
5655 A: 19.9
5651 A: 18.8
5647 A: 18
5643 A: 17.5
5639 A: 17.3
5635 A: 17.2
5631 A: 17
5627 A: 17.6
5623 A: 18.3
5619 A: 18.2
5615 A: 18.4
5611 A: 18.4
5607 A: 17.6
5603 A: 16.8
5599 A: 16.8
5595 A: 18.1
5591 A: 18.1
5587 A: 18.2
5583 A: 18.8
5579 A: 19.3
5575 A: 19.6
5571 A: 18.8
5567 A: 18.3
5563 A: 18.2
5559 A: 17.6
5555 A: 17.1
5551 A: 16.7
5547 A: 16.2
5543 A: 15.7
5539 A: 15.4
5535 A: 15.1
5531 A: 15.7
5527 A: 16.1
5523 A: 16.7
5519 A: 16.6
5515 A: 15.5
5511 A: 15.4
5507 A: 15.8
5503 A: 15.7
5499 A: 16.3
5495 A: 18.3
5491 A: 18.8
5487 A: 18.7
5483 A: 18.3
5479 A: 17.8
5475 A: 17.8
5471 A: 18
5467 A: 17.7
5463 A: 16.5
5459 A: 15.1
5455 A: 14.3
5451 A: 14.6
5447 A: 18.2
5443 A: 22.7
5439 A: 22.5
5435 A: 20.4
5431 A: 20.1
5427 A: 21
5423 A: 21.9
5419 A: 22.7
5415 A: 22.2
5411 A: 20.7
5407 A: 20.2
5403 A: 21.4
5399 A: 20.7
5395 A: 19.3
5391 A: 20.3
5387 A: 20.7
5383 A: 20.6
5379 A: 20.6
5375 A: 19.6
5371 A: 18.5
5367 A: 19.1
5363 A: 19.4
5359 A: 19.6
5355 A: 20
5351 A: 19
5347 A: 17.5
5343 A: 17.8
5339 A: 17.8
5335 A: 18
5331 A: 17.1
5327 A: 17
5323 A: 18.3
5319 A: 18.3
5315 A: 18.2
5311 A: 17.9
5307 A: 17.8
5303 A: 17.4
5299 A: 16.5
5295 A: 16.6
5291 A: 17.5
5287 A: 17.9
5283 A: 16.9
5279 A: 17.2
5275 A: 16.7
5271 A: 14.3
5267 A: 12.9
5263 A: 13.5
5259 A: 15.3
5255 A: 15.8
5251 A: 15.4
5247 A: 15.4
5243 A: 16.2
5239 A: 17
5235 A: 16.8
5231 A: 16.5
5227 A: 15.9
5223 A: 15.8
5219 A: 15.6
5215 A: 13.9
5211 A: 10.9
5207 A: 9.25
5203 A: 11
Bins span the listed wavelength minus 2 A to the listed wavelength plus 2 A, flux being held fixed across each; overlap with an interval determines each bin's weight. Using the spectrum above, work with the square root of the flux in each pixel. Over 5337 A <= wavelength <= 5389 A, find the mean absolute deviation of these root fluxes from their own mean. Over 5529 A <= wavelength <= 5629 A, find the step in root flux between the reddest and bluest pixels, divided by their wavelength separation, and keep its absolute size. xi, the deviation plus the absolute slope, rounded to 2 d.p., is 0.10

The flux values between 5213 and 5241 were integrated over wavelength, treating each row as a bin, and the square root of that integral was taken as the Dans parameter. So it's 21.1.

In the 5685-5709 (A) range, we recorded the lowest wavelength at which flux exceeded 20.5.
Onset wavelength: 5695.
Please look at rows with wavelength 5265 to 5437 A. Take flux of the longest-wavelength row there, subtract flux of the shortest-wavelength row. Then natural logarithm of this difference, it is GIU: 2.0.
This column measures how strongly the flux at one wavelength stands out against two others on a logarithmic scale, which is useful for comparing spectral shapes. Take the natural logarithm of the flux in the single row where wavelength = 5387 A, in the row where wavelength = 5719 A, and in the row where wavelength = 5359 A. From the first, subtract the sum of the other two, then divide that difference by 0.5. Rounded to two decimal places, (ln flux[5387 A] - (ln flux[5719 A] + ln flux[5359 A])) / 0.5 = -6.02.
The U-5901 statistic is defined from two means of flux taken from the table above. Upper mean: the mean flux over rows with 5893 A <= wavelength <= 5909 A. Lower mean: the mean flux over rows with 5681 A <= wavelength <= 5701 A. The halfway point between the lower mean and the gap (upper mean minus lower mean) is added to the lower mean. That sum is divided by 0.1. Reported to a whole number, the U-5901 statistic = 253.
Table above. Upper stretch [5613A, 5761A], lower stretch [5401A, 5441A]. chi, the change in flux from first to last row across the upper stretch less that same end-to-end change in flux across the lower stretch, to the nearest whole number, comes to 3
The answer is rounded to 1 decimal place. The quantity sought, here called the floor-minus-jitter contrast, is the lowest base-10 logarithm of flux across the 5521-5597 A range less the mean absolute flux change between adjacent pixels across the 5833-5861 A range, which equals 0.3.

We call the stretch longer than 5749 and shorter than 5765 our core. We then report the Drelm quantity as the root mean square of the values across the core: 22.7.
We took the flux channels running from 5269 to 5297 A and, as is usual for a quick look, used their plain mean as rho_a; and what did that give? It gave 16.7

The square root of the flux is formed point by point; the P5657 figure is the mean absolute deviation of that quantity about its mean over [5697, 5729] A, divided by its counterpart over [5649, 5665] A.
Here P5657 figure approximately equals 0.5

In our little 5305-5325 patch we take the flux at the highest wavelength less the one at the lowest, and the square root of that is 0.71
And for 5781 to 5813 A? 1.30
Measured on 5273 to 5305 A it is 0.84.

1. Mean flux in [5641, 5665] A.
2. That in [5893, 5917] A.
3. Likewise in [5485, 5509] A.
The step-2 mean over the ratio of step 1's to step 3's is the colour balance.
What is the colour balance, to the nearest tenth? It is 10.0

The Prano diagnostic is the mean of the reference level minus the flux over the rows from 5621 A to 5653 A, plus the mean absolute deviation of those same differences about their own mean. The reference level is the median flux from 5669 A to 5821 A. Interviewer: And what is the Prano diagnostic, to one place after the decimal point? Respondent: 4.4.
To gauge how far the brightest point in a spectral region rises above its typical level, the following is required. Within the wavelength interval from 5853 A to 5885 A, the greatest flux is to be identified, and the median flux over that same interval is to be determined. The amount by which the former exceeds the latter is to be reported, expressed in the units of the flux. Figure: 1.75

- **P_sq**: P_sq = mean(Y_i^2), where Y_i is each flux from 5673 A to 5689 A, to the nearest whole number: 387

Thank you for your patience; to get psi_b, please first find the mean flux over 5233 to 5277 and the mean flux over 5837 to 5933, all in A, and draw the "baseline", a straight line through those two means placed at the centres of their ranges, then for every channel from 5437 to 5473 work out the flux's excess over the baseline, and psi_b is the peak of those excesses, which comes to 8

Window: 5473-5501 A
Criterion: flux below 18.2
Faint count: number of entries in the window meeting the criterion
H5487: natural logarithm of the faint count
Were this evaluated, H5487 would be 1.1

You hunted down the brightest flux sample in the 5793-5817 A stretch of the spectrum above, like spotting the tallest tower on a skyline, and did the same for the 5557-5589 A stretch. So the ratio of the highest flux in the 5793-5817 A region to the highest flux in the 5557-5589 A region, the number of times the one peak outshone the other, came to 1.3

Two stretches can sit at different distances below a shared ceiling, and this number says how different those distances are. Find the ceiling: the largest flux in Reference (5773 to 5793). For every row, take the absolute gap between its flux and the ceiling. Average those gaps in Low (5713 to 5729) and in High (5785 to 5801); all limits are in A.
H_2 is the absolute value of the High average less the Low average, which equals 1.2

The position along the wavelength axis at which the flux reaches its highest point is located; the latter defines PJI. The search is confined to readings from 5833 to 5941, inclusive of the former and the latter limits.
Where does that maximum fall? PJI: 5835 A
